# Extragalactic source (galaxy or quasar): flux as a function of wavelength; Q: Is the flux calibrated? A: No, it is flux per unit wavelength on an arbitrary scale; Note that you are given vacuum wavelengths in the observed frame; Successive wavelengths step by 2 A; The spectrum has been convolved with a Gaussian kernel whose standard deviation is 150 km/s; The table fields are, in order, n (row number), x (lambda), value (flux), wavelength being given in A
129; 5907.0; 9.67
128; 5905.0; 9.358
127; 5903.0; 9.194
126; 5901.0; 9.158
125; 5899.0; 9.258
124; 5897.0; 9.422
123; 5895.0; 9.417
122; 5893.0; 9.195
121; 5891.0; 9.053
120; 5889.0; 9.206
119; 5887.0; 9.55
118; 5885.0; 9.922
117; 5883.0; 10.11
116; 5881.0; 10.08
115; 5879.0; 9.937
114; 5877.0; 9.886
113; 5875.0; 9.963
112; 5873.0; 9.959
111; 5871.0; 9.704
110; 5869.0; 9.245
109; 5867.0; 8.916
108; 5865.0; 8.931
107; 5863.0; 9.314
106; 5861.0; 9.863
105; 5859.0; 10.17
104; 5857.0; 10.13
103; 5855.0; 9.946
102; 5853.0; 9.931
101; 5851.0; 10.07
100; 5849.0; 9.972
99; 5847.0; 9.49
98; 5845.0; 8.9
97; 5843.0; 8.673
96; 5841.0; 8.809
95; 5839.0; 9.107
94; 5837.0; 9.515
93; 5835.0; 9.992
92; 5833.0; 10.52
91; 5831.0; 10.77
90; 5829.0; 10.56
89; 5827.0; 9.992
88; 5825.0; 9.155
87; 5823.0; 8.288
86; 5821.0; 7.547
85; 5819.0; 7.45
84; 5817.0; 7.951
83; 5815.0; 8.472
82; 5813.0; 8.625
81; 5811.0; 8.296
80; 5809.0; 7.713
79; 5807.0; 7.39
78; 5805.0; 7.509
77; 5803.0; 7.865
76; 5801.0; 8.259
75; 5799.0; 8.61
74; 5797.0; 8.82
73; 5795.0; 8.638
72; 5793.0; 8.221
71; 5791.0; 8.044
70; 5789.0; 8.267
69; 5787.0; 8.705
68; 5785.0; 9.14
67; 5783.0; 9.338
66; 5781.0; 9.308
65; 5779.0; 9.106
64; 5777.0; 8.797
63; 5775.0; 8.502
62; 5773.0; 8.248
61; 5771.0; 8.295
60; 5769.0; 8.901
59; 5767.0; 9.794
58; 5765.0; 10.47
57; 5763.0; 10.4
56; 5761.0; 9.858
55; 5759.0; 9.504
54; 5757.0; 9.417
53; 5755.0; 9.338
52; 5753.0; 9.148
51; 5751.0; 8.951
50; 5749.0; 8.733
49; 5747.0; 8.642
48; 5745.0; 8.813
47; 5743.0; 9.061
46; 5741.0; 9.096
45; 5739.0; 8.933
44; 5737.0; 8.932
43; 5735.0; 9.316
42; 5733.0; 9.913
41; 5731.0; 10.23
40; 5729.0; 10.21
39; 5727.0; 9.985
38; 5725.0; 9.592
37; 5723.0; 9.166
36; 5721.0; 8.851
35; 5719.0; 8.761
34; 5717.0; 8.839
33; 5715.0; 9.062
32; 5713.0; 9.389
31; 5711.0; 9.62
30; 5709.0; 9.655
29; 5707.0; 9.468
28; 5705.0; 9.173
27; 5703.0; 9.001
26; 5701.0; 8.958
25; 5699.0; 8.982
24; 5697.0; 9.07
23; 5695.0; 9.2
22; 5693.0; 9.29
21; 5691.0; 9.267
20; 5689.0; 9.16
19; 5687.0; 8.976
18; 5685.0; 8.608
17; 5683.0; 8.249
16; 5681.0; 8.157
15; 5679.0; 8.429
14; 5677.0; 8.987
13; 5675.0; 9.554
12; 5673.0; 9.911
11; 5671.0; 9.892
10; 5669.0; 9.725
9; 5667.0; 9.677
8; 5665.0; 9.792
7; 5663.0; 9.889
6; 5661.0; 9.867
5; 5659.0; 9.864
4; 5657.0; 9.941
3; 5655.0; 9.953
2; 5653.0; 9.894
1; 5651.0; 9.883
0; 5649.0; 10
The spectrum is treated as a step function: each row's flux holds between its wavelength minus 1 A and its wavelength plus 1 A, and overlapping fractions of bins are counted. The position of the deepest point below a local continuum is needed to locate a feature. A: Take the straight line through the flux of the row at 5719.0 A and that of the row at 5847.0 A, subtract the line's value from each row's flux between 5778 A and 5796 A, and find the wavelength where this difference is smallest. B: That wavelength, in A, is 5791.0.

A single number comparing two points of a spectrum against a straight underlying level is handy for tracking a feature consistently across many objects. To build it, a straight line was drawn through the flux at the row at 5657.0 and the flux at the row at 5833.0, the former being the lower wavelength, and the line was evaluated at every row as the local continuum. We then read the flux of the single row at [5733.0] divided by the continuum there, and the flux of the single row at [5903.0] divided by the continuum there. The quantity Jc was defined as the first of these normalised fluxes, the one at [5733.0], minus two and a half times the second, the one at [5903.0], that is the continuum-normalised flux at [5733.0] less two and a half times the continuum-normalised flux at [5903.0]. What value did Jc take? -1.17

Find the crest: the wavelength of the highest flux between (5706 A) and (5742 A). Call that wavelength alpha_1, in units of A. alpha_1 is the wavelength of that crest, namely 5731.0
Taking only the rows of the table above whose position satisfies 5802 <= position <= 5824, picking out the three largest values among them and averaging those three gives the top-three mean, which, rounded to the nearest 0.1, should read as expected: 8.5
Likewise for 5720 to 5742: 10.1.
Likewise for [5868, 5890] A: 10.1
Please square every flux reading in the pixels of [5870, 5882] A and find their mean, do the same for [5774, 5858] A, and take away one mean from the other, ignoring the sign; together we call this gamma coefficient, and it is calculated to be 18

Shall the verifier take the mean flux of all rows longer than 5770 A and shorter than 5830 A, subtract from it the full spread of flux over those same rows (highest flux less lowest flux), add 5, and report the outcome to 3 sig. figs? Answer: 10.3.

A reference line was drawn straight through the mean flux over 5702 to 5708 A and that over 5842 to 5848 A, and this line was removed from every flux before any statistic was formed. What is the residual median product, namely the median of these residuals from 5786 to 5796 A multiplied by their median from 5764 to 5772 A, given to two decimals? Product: -0.18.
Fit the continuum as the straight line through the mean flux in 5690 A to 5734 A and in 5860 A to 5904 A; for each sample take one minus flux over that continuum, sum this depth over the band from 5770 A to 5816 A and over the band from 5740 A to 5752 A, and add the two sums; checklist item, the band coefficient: 2.7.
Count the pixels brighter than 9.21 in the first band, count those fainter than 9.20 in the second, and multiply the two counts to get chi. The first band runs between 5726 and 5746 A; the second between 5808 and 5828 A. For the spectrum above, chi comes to 45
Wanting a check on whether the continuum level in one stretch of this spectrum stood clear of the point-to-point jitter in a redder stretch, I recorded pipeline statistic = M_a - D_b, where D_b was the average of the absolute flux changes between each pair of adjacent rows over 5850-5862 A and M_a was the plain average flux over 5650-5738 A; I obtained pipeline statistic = 9.2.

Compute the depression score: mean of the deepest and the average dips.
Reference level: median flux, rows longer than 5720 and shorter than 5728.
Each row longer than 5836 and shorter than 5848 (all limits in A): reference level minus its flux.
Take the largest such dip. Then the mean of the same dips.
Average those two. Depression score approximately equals 0.50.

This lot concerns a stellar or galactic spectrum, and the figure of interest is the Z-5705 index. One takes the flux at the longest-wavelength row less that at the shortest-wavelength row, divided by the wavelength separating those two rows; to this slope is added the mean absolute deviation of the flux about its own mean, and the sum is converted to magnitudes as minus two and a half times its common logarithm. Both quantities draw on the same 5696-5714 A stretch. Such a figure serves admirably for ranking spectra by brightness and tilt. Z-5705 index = 1.4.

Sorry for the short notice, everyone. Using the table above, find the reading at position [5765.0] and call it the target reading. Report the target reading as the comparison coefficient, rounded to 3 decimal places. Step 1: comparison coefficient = 10.470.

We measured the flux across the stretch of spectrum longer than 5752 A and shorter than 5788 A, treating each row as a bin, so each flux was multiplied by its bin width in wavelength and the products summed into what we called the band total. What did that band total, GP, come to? 333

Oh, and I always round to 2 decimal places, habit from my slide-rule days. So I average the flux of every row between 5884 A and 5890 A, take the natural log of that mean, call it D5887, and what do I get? 2.26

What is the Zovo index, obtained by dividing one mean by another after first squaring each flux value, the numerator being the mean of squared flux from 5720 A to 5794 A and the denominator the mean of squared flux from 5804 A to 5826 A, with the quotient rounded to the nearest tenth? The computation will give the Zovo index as 1.3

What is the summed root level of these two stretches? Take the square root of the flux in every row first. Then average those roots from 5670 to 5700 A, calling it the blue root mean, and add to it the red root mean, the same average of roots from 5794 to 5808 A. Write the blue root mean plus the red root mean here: 5.86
